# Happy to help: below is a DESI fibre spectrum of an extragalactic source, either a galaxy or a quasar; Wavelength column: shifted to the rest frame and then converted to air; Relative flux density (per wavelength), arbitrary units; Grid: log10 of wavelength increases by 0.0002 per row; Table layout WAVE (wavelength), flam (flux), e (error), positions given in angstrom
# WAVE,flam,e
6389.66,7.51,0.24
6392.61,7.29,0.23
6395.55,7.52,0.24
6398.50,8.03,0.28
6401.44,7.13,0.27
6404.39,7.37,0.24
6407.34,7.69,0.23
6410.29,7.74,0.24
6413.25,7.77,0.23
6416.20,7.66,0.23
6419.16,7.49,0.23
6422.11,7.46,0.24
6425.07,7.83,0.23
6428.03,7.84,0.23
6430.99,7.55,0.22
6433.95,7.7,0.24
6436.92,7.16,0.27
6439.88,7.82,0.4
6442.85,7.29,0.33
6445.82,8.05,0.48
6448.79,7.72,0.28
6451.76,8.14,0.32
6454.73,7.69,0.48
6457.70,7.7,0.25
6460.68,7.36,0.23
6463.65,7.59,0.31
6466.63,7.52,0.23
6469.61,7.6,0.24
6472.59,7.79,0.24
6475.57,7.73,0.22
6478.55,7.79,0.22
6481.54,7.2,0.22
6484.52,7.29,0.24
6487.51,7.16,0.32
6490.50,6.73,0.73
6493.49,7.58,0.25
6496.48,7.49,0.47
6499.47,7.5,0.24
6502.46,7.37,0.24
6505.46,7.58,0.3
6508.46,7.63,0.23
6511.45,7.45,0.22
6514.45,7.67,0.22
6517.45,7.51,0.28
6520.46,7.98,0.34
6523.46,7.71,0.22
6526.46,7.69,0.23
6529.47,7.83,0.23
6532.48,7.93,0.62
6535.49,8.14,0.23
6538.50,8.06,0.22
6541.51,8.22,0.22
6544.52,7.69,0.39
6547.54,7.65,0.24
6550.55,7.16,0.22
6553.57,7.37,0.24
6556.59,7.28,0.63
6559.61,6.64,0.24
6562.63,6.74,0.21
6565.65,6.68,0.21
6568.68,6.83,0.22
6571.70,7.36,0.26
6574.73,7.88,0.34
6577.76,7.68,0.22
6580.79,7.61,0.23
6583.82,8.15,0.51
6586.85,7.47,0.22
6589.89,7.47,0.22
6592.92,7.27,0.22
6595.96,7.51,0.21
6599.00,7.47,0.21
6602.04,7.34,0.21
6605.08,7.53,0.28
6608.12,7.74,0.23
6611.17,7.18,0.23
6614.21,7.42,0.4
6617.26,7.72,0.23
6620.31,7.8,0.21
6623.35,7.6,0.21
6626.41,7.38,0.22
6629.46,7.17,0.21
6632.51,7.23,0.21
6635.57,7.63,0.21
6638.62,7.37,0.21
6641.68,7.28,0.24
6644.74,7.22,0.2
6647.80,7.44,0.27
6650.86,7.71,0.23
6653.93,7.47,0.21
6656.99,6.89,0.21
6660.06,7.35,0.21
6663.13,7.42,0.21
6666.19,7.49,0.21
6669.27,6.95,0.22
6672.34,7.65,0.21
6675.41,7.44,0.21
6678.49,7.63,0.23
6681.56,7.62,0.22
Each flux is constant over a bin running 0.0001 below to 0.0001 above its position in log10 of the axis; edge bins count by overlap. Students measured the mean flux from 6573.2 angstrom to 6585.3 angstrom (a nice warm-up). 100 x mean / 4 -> 196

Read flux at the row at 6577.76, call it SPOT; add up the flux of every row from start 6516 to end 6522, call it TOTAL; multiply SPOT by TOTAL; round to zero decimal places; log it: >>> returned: 119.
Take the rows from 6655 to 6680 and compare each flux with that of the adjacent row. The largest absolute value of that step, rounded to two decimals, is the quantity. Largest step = 0.70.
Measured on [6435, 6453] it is 0.76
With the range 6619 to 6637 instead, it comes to 0.40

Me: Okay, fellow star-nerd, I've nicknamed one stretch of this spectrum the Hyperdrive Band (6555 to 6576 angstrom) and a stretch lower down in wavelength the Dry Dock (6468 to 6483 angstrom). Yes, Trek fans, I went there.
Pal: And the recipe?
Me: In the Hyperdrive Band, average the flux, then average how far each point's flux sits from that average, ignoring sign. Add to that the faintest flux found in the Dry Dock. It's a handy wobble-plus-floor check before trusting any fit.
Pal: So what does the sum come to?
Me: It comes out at 7.58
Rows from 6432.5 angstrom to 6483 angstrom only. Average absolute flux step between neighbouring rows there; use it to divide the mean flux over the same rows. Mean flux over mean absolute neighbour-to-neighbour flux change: 23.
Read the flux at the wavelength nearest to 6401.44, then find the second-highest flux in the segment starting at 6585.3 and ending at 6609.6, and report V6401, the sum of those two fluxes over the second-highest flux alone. 1.95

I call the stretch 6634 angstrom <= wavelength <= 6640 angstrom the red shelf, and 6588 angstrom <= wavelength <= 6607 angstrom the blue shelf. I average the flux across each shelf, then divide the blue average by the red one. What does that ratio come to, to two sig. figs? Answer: 0.99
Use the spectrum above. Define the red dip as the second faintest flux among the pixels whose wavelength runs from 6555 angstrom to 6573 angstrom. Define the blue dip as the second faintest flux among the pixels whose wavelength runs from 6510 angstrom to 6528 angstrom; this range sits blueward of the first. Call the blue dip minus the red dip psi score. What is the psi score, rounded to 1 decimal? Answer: 0.8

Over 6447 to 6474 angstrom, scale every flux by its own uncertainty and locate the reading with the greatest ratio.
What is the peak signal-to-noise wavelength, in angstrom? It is 6466.63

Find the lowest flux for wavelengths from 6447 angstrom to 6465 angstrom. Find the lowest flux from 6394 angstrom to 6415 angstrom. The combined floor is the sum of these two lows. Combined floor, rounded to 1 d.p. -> 14.5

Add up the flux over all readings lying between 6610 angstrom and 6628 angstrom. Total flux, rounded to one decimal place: 45.1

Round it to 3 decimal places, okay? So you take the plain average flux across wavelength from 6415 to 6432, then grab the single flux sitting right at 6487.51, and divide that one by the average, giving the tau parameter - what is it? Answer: 0.937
